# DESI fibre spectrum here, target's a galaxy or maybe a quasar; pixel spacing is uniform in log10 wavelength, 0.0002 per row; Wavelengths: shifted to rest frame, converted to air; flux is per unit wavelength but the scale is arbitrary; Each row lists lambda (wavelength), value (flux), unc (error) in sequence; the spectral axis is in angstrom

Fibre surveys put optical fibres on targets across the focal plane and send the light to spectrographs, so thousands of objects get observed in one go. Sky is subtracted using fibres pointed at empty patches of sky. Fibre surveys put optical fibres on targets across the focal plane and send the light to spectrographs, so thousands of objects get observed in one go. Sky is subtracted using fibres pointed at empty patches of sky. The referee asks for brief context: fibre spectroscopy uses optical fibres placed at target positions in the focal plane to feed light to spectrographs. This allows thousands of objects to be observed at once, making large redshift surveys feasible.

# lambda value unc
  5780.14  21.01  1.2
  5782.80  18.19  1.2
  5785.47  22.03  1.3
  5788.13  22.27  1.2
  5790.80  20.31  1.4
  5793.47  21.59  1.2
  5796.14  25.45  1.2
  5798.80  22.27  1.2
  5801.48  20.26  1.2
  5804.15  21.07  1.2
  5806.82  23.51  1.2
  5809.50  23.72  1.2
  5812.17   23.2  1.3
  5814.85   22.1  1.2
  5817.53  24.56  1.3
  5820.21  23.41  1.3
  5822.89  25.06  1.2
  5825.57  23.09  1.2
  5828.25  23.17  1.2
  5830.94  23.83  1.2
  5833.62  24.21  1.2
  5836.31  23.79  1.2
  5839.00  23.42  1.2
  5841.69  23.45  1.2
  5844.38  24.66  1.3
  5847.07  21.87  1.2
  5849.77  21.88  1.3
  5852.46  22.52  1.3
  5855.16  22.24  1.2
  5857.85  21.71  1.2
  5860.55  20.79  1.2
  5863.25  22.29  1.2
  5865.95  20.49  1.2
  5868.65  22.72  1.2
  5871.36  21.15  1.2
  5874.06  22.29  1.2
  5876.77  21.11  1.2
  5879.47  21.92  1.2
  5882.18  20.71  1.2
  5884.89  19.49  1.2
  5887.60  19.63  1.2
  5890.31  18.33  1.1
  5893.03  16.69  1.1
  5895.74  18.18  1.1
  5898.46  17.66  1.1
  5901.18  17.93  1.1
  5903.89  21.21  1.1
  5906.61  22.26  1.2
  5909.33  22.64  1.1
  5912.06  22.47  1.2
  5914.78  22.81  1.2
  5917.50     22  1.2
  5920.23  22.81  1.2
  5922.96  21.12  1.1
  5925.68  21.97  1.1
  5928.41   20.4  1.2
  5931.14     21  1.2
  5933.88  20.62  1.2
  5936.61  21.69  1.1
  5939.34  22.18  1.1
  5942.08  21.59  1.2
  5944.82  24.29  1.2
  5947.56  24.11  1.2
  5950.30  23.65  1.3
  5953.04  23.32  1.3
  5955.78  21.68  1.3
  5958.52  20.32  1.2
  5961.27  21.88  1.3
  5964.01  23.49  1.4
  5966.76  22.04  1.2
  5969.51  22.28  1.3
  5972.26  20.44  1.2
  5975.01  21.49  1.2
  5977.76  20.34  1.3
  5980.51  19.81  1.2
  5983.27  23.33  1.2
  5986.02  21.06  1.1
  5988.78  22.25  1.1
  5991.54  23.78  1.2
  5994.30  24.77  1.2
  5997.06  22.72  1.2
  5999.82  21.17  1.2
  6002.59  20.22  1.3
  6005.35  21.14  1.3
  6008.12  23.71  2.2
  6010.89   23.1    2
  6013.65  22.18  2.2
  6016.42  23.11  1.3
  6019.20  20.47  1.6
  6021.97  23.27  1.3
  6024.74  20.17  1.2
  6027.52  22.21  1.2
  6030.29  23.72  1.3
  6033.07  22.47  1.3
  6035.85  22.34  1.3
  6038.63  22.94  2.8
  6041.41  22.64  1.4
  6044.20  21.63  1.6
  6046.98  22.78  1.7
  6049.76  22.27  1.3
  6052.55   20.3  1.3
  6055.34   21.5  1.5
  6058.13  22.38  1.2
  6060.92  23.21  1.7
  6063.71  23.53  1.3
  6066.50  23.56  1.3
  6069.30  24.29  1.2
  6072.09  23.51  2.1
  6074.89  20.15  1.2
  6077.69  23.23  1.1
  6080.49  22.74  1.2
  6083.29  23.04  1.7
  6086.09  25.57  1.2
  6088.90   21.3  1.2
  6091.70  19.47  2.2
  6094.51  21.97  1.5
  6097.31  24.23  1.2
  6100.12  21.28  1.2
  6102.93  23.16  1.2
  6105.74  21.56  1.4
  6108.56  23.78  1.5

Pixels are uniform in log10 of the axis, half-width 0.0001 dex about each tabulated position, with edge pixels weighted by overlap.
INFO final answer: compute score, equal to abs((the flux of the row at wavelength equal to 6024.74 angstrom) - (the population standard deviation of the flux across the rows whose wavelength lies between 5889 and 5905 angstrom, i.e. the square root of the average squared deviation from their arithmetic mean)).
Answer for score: 18.8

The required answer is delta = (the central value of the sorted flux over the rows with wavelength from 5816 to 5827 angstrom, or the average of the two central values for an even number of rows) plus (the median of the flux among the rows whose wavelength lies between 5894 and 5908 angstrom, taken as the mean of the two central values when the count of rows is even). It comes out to 42.2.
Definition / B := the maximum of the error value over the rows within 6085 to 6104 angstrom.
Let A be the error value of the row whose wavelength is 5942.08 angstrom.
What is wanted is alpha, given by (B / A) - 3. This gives -1.2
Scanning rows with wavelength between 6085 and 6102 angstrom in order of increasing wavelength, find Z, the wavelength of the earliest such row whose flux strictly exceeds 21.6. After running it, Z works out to 6086.09 angstrom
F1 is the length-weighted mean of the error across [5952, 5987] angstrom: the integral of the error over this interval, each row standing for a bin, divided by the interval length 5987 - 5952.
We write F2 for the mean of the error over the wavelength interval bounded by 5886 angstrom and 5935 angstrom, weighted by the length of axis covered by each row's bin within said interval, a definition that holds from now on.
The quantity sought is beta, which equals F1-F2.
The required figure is 0.10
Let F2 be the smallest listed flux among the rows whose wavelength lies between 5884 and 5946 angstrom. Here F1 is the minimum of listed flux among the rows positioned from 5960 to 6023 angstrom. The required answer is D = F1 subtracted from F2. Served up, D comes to -3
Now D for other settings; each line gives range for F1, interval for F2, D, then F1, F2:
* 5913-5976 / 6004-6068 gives 0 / 20.32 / 20.17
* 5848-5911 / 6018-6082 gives 3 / 16.69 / 20.15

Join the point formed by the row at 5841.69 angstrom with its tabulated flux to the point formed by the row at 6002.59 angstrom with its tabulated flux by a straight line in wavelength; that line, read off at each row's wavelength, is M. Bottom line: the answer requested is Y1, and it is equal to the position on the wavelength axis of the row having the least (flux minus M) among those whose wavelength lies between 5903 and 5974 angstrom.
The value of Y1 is 5928.41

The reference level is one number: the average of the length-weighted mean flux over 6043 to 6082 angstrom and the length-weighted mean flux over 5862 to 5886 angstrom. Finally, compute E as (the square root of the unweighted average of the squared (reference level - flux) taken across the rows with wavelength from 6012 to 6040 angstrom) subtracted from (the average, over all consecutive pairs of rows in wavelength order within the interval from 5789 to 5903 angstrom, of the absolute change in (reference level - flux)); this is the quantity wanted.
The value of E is 0.05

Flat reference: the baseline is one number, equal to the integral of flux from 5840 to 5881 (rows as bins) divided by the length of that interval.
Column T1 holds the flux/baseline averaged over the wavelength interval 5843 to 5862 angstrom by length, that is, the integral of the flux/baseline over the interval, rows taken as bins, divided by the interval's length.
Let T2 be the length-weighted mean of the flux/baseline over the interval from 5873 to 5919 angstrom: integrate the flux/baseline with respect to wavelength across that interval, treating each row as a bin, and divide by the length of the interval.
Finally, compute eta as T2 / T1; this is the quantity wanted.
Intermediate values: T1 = 1.01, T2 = 0.93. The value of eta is 0.92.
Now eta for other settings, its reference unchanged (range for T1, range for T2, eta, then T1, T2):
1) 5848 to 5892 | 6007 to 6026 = 1.05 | 0.96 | 1.01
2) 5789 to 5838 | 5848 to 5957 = 0.93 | 1.04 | 0.97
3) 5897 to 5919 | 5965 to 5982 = 1.00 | 0.96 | 0.96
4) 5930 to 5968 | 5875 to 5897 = 0.88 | 1.01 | 0.89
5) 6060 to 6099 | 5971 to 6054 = 0.97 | 1.03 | 1.00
